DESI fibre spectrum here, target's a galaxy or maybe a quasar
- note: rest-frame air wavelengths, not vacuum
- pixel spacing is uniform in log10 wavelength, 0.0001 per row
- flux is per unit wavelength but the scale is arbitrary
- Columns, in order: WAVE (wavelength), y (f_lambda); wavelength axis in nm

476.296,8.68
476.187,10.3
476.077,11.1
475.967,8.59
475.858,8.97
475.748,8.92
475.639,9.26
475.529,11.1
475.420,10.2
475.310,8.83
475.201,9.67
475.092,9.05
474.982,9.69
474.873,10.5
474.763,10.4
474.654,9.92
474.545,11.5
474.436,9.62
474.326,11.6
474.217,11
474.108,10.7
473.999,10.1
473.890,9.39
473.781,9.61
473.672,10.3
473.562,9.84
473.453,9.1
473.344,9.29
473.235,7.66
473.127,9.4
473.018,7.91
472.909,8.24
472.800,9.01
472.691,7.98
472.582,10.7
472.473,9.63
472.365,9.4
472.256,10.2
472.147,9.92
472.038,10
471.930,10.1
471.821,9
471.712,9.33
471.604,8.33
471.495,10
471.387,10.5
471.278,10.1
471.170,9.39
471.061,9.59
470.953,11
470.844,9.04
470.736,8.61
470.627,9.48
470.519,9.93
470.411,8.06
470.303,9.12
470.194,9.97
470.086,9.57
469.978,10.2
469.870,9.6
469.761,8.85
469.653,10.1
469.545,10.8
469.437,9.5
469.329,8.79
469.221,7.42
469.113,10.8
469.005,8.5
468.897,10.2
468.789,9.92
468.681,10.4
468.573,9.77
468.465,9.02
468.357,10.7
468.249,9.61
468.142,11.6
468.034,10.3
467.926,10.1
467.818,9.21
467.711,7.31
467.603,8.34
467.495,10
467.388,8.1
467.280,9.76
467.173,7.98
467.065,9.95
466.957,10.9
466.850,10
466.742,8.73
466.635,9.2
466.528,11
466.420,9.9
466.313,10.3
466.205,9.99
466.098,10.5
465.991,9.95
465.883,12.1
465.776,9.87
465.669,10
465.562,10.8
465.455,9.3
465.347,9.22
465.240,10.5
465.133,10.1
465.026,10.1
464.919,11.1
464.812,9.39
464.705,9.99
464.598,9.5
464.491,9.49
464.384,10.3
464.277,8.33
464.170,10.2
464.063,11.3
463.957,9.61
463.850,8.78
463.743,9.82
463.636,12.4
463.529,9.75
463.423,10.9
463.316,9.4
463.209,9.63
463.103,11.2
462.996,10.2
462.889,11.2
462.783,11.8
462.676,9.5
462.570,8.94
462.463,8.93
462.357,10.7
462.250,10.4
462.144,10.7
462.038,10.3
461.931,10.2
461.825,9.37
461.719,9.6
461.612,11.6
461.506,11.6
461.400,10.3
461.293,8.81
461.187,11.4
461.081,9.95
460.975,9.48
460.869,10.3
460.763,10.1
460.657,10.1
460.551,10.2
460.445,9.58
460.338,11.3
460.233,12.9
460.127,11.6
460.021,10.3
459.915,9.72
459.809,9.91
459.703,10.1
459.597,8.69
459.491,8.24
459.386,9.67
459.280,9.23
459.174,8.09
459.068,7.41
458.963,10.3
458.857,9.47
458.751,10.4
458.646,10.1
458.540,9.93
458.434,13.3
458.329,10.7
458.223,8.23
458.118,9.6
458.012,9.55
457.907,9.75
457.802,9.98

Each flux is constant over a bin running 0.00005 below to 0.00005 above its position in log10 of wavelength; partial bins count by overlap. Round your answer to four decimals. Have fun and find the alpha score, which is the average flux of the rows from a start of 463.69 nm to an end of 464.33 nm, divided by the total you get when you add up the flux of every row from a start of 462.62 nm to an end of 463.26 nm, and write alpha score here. 0.1523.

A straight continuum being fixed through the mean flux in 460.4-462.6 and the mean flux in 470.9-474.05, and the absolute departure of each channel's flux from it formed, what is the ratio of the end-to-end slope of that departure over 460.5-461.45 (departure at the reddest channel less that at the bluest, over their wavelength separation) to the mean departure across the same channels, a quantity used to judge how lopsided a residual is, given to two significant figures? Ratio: 0.40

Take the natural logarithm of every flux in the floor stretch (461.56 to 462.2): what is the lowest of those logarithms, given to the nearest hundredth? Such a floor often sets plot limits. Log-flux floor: 2.24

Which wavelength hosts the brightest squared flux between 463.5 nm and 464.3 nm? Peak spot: 463.636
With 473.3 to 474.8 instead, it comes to 474.326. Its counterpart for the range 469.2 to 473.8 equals 470.953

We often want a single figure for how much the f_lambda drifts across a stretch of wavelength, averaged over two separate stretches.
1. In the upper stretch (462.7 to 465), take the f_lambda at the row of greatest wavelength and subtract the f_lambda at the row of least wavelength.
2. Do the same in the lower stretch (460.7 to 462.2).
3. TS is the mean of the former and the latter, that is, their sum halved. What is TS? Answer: -0.05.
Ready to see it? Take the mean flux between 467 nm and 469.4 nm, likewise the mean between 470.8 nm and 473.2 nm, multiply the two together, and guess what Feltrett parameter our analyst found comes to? 90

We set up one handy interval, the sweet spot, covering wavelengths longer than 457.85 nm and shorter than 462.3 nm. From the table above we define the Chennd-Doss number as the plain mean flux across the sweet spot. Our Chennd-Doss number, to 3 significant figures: 10.1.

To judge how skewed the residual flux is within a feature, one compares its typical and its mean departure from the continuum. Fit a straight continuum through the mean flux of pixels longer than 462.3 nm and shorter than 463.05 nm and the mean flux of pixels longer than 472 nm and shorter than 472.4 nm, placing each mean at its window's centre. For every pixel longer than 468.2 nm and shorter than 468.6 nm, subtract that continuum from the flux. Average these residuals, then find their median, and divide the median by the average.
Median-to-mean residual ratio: 1.4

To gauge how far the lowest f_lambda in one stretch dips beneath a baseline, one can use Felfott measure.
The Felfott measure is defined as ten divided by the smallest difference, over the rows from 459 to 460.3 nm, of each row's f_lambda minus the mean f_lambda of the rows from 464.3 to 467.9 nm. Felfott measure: -4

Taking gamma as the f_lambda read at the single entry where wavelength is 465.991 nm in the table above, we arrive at 9.95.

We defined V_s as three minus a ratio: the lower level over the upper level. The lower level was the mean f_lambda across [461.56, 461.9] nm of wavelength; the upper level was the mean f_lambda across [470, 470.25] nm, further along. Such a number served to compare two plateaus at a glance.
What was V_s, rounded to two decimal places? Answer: 1.96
